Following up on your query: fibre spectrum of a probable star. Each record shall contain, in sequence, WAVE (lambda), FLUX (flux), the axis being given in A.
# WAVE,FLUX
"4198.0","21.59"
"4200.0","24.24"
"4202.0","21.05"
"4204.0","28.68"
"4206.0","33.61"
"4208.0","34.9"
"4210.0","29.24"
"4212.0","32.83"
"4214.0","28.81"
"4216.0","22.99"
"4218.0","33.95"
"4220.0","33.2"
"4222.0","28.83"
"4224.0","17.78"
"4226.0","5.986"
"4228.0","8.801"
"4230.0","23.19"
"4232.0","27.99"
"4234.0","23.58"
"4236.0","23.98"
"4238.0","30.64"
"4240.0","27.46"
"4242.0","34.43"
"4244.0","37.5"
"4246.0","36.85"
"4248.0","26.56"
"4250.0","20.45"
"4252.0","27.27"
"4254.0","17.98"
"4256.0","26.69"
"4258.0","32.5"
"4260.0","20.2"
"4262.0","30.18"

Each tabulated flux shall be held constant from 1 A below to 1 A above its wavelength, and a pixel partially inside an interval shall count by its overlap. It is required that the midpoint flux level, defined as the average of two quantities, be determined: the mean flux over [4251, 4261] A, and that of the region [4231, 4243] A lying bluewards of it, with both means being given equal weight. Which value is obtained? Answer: 26.5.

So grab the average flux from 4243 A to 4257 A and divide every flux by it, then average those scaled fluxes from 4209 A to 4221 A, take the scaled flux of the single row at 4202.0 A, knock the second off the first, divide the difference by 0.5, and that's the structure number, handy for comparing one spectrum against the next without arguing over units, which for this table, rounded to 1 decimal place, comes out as 0.7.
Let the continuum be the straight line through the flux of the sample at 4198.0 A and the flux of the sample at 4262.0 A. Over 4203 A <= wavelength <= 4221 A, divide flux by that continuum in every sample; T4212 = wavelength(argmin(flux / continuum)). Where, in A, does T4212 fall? 4216.0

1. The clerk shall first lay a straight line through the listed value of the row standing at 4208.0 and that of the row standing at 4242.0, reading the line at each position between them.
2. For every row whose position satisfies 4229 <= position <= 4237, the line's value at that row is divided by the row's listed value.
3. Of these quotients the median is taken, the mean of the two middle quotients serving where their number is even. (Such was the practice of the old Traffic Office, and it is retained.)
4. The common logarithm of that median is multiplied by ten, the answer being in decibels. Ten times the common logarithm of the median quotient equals 1.6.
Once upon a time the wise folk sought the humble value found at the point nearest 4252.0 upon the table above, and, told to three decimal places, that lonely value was 27.270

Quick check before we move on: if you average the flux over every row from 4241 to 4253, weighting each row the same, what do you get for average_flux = 30.5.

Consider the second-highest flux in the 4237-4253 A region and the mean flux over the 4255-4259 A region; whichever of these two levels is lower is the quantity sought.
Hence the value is 30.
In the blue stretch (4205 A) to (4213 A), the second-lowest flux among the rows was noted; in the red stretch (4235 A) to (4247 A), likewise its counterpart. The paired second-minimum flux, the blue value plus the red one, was 60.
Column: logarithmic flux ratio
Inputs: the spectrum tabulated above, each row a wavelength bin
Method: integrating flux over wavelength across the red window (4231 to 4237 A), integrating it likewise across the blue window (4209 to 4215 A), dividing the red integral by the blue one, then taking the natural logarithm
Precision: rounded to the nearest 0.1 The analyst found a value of -0.2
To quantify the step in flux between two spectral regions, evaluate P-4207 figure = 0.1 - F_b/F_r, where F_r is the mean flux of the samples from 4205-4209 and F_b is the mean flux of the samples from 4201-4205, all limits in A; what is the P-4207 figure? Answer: -0.63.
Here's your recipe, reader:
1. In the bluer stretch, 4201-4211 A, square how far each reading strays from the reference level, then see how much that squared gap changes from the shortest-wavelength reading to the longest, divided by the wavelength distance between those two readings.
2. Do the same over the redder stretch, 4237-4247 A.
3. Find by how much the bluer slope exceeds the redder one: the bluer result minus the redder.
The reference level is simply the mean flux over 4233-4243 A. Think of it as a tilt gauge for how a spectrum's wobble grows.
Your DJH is -15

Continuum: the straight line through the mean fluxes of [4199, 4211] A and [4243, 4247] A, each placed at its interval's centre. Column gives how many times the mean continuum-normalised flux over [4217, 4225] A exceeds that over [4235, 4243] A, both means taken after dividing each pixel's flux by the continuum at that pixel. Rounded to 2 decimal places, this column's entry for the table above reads 1.10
